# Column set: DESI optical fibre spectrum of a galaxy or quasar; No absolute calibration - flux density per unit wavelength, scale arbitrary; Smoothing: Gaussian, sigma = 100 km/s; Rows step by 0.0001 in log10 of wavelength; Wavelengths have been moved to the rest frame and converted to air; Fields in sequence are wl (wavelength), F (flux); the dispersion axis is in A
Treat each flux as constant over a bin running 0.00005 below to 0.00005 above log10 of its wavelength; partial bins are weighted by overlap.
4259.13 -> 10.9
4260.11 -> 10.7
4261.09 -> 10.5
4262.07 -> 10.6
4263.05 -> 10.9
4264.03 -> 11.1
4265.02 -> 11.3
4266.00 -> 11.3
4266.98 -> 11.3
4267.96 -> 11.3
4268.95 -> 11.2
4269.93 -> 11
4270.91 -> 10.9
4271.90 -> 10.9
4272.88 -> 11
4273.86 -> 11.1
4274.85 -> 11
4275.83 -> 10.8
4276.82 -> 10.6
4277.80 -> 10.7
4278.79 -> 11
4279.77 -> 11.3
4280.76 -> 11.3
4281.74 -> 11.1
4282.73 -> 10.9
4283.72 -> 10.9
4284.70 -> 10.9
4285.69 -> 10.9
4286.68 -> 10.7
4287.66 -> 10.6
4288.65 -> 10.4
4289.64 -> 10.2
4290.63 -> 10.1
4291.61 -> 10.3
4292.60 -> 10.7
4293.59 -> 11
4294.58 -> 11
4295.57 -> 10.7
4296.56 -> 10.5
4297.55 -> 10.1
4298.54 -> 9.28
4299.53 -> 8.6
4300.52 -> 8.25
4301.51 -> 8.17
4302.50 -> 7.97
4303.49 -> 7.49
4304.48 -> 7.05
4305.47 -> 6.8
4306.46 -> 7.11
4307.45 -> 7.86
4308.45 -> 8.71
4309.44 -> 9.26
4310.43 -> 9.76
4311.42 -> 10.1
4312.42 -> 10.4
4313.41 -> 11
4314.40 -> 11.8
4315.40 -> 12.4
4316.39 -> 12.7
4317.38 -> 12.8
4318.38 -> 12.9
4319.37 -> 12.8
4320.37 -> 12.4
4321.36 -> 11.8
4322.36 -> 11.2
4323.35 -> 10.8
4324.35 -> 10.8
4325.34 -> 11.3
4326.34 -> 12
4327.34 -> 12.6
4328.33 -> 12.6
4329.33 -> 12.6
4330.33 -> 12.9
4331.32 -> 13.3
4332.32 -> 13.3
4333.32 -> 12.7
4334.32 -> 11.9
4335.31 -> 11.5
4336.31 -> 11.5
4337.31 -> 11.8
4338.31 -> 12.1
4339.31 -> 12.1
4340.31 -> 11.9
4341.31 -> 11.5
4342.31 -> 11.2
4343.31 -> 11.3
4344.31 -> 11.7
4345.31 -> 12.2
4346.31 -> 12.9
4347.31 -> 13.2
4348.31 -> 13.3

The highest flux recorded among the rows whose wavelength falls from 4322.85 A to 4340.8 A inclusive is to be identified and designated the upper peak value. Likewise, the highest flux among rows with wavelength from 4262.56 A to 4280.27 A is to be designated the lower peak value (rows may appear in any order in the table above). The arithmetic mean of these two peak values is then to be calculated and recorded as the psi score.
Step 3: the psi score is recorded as 12.3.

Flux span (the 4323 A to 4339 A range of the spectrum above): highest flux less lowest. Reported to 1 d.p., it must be 2.5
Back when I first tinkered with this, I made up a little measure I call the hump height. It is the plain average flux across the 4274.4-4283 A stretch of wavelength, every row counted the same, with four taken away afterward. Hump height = 7.0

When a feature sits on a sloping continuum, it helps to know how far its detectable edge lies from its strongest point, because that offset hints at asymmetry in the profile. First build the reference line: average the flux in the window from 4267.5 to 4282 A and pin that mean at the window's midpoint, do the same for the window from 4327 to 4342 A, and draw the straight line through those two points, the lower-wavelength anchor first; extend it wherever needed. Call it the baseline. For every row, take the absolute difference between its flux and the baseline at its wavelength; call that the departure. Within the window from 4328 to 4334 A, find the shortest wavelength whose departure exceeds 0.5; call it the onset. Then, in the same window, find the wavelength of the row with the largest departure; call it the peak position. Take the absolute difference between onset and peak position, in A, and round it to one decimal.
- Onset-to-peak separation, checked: 1.0 A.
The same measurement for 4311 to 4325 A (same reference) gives 0.0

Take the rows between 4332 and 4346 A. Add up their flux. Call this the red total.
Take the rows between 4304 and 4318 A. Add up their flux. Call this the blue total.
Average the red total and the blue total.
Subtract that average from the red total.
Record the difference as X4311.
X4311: 14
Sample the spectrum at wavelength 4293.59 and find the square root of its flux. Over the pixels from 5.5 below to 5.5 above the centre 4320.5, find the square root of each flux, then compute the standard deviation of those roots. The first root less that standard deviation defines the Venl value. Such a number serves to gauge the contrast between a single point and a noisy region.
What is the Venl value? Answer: 3.20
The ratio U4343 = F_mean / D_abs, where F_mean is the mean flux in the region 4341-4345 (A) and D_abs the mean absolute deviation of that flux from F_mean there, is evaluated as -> 65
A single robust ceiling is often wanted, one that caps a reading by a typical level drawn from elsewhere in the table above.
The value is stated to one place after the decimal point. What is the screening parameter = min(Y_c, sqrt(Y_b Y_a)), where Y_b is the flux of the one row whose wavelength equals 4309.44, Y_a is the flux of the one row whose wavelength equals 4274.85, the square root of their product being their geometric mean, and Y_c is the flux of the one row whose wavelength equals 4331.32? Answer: 10.1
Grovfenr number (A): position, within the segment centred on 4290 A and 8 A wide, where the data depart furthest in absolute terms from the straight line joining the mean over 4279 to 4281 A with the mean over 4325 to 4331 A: 4290.63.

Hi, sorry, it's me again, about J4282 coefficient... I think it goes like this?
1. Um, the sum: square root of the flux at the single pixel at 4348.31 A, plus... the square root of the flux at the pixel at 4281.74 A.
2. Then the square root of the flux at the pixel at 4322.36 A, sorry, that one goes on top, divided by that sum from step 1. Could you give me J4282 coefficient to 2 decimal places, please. 0.48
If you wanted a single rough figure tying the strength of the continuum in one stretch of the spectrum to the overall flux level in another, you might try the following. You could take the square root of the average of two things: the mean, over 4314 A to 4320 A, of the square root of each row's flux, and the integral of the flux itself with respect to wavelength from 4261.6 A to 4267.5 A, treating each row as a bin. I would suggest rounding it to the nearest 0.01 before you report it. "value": 5.87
